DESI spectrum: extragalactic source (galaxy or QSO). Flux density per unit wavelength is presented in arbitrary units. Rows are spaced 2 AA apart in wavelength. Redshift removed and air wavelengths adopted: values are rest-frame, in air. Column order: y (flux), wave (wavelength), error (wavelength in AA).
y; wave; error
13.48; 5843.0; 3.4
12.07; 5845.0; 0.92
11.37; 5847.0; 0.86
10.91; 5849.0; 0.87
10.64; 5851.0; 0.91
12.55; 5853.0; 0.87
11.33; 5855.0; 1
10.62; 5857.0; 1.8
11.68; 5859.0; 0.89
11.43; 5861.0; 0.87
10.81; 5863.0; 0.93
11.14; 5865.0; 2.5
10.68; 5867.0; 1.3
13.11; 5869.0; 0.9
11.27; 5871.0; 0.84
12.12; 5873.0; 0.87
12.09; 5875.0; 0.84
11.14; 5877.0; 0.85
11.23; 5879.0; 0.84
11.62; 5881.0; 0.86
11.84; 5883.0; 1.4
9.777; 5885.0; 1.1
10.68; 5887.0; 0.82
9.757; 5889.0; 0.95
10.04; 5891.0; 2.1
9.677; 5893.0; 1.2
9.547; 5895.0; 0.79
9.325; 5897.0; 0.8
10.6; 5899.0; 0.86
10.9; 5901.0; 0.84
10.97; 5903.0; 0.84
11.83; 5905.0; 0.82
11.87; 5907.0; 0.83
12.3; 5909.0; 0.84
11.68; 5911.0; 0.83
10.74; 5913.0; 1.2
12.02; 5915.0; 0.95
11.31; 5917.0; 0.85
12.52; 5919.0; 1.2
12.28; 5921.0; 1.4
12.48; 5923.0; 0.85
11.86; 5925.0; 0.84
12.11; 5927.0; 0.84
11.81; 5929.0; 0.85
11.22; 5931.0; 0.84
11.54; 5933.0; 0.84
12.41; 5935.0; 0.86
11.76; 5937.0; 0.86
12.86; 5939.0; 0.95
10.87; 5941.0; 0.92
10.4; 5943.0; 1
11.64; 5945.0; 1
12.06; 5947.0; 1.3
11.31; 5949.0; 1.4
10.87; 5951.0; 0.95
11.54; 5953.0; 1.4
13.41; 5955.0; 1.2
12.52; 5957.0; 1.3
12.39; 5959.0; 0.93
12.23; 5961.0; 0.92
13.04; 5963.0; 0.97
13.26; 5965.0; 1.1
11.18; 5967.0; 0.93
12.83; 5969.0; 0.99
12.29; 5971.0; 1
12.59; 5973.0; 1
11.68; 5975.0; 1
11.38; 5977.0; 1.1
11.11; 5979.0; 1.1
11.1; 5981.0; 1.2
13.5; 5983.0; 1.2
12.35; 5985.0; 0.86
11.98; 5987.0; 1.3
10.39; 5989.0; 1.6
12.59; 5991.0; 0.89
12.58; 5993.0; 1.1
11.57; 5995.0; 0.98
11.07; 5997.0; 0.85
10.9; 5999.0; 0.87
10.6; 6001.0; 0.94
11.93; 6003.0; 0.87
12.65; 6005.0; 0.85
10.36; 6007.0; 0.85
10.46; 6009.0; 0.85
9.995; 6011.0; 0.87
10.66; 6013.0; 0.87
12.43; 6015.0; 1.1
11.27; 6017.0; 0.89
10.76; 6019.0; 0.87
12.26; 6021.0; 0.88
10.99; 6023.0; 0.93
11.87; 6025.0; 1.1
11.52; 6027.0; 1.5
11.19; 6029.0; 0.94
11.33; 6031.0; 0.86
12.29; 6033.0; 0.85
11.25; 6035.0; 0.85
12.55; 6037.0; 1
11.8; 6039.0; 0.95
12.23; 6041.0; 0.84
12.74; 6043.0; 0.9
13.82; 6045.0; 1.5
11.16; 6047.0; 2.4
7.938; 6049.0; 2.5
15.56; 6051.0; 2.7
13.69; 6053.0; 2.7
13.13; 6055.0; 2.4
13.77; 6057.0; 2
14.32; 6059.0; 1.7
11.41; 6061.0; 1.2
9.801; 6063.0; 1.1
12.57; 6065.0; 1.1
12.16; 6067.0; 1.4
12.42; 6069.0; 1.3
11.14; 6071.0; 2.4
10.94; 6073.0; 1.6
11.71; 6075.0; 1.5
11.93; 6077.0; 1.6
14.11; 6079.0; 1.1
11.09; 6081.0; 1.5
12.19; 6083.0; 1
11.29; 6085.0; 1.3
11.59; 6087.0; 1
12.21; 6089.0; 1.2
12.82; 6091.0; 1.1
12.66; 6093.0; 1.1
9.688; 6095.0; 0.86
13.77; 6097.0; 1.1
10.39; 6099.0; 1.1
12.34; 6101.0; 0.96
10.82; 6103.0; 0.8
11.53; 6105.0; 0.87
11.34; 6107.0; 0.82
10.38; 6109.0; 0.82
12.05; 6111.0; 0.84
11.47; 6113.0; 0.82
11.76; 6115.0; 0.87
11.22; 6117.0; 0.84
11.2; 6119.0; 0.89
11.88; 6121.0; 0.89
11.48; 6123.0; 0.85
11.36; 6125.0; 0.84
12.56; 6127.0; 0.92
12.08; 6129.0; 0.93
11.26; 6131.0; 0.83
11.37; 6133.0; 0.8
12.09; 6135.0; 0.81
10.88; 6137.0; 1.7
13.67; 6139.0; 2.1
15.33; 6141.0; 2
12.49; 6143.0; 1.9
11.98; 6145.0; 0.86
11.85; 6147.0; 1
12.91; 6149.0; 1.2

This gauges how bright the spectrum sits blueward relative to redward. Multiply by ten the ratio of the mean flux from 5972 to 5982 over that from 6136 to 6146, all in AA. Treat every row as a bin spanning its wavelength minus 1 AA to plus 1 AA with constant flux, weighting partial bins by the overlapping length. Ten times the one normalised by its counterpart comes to 9.0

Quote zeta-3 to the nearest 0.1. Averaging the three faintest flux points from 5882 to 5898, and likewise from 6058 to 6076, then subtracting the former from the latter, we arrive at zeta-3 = 1.1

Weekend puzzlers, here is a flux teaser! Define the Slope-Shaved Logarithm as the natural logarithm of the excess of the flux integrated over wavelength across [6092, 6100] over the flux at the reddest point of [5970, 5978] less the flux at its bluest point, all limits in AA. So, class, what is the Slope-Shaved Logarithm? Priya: 4.54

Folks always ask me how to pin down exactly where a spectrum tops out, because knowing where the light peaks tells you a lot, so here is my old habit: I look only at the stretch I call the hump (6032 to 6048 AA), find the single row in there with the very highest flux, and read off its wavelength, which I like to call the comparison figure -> 6045.0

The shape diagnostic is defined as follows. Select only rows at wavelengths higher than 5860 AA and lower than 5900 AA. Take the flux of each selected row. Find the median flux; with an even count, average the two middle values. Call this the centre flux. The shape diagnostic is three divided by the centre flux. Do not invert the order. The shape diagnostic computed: 0.273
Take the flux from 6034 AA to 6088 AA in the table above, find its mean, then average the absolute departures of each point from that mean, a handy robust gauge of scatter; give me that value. 1.11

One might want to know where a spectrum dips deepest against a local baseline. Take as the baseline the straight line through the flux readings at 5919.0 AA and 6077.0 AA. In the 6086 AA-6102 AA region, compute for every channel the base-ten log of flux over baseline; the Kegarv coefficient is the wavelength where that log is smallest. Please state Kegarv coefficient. 6095.0 AA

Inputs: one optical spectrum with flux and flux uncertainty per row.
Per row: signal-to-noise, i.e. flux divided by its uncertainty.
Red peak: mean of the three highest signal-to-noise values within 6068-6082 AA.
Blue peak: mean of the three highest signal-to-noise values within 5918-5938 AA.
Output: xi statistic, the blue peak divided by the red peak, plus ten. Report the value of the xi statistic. 11.4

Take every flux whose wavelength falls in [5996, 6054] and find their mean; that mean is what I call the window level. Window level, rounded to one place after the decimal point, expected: 11.6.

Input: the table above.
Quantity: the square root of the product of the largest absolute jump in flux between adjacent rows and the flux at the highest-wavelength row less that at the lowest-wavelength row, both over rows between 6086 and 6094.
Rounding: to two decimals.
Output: 0.81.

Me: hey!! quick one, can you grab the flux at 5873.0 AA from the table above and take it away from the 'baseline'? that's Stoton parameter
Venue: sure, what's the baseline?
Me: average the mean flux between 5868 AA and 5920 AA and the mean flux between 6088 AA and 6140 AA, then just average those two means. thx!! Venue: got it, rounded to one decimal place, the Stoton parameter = -0.7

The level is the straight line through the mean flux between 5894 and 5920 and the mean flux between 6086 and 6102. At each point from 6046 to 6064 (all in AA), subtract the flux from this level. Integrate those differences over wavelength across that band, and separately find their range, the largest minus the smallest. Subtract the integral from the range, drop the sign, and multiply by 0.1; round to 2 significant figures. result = 1.7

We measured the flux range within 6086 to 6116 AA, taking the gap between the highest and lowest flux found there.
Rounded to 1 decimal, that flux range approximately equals 4.1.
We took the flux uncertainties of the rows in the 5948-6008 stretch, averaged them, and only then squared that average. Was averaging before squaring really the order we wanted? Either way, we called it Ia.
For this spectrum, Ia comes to 1.11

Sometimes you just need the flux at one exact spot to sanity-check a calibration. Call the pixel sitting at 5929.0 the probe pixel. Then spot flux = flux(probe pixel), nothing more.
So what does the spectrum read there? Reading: 11.81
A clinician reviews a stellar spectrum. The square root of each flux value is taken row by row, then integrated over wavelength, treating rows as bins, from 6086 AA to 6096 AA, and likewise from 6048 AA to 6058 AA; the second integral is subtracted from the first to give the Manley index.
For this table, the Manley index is -1.3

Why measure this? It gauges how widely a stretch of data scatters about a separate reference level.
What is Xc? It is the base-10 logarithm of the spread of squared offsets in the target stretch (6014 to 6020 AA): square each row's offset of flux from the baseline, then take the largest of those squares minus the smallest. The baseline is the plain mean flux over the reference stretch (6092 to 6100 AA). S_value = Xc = -0.20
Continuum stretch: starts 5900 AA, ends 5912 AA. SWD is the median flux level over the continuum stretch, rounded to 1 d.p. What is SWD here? 11.8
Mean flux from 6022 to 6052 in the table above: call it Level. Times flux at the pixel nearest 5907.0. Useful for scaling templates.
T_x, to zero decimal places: 141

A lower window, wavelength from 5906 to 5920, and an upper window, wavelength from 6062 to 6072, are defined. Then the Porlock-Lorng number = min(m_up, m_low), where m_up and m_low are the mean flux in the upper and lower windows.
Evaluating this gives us 11.6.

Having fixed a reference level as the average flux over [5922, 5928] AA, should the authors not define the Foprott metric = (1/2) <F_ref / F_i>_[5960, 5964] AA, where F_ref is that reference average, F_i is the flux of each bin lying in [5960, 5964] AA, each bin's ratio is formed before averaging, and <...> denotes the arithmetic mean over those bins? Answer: 0.48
